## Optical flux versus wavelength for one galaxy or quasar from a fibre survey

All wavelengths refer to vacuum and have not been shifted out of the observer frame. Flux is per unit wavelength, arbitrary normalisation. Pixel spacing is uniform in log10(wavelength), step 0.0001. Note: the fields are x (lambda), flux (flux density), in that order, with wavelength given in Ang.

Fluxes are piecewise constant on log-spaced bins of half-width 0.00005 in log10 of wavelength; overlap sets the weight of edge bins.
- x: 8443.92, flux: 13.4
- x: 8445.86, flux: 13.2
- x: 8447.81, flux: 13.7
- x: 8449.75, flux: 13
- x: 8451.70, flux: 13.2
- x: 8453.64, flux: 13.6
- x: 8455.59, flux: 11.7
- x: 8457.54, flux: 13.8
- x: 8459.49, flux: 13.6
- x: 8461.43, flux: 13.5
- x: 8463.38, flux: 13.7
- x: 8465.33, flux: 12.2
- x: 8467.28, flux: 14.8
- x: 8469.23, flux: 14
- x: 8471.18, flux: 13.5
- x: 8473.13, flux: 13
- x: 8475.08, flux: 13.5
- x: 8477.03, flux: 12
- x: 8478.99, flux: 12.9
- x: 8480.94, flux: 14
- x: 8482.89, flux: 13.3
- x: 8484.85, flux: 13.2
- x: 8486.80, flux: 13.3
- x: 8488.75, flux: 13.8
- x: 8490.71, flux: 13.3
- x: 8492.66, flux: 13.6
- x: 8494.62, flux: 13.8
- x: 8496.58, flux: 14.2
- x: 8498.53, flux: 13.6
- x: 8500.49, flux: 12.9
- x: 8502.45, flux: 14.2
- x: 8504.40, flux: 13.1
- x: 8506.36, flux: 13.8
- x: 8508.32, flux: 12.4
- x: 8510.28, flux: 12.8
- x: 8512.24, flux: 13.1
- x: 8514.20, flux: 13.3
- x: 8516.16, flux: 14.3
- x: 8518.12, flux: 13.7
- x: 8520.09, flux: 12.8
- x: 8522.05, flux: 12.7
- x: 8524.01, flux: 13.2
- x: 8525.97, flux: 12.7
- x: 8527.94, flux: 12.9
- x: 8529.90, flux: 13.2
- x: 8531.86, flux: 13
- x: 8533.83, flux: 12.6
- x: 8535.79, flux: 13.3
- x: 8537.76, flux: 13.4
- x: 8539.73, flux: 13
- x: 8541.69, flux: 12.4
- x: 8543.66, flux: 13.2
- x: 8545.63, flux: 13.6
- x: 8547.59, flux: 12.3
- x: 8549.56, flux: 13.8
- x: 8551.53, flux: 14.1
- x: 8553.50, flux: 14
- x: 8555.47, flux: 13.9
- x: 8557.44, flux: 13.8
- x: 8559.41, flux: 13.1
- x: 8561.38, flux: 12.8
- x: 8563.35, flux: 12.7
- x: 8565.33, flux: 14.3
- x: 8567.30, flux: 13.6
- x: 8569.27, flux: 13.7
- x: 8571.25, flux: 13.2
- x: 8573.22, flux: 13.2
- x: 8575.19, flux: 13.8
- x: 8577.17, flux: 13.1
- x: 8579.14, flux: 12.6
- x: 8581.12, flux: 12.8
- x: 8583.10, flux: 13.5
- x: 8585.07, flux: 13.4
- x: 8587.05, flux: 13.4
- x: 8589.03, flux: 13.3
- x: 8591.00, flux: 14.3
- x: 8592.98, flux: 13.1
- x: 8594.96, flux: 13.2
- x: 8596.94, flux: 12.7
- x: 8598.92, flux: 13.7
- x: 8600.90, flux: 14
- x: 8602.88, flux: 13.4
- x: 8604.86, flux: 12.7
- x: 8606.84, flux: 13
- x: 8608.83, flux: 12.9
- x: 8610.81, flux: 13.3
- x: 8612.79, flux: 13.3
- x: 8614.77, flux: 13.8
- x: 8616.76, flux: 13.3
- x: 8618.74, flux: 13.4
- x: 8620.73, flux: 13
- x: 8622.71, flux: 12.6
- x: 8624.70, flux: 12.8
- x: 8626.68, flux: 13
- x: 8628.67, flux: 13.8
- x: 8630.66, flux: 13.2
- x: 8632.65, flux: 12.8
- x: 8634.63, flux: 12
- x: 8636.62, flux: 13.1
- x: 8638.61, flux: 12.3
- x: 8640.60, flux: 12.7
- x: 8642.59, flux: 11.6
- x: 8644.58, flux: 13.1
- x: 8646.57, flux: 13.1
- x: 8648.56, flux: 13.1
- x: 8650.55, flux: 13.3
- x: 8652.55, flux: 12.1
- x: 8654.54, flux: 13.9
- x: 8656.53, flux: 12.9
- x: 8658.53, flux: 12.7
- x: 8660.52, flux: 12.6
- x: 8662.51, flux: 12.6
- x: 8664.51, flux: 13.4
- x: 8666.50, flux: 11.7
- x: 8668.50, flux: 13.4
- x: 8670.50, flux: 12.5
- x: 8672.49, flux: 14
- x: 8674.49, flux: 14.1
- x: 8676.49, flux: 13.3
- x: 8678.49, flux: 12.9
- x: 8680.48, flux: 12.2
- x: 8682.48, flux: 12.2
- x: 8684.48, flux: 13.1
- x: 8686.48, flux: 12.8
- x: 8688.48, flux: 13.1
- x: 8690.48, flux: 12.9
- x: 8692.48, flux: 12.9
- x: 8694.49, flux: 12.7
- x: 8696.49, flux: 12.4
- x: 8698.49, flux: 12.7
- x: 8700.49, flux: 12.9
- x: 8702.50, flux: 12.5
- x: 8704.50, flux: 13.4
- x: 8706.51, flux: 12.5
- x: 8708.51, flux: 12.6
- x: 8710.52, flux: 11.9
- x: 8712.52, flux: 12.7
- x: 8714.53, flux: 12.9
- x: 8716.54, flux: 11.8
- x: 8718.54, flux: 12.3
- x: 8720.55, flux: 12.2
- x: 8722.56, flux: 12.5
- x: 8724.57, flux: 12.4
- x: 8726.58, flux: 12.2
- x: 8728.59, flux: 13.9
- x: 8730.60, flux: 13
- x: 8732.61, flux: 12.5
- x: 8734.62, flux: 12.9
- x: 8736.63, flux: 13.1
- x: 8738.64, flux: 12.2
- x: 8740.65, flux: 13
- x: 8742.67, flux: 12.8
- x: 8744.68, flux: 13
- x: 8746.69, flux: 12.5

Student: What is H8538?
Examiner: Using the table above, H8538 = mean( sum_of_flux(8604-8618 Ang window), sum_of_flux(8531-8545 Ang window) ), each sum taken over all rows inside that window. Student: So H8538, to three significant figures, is 91.6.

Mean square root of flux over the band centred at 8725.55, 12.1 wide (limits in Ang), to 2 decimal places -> 3.56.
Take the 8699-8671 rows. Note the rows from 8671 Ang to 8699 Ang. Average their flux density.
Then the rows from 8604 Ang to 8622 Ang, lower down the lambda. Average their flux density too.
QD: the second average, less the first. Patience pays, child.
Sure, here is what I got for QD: 0.2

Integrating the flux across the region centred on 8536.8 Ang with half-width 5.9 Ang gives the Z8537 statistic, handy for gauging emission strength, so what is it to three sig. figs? 153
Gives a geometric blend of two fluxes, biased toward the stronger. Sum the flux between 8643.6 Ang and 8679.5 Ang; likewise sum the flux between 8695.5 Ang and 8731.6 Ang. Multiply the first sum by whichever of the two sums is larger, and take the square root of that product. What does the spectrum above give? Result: 235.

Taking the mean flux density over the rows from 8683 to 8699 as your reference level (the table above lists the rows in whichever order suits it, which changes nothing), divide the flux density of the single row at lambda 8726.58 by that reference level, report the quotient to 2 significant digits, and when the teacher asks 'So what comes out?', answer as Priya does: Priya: 0.95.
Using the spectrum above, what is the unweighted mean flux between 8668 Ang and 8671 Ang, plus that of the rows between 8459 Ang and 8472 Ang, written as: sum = 26.6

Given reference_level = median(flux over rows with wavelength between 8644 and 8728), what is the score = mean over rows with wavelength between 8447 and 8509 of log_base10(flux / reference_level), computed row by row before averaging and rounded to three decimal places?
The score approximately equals 0.022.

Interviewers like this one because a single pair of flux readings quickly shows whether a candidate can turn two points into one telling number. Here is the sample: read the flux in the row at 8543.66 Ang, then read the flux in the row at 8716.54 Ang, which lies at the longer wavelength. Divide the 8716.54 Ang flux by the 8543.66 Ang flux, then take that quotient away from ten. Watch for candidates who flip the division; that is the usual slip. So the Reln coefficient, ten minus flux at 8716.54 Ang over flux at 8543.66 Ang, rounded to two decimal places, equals 9.11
